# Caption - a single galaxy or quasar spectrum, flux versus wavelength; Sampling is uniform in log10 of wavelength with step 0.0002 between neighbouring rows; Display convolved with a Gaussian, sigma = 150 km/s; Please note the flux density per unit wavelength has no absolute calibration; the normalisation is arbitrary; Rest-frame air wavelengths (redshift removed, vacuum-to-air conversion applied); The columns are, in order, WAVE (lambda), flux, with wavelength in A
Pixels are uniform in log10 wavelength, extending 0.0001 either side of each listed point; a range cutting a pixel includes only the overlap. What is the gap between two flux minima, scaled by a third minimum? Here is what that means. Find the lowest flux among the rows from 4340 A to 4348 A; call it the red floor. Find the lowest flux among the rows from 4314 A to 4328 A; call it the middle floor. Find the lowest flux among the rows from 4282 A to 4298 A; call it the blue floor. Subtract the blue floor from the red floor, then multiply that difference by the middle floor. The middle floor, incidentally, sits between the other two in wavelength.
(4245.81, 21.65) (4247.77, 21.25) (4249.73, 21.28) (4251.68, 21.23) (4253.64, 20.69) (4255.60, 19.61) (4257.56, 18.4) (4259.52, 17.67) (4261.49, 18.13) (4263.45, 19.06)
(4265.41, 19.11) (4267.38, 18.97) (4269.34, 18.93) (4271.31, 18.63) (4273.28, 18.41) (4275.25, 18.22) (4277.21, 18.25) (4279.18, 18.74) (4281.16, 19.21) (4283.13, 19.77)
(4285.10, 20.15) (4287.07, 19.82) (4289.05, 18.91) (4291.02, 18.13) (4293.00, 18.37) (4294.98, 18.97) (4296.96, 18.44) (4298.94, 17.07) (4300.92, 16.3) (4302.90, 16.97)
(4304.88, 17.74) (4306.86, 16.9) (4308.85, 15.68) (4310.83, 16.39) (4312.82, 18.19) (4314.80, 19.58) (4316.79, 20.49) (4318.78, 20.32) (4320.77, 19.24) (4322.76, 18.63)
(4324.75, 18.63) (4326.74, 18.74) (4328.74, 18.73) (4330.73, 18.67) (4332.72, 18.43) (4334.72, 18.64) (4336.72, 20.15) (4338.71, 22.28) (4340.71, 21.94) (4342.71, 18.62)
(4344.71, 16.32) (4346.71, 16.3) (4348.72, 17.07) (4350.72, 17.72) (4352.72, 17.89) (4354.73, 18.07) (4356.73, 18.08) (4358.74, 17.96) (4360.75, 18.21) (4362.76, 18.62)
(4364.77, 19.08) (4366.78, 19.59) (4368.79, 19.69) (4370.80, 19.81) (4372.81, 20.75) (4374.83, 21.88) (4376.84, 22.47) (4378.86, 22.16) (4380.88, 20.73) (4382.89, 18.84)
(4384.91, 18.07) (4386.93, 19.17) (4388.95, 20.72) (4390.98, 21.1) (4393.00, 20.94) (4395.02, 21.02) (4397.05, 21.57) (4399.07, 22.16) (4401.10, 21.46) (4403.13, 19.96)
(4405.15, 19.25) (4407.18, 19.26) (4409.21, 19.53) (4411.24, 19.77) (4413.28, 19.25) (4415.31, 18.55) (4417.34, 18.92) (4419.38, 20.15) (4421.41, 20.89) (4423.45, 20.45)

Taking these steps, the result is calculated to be -34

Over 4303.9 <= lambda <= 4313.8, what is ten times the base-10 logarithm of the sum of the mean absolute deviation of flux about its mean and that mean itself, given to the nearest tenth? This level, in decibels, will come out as 12.5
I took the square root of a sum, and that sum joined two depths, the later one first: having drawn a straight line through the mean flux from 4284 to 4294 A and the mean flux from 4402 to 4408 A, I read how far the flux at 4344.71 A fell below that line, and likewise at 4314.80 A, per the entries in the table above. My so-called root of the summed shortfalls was 1.6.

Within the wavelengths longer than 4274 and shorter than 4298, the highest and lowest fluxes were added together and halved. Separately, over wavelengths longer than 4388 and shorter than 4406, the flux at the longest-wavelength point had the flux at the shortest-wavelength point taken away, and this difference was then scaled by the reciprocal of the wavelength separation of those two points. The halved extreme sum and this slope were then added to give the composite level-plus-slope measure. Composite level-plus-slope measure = 19.0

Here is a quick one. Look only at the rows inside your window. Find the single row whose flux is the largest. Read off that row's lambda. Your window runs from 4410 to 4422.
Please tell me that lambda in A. 4421.41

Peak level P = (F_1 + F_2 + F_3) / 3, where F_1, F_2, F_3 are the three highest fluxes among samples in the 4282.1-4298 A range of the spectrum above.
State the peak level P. 19.9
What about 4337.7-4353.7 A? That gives 20.9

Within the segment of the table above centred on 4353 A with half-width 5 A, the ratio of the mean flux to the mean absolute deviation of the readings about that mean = 60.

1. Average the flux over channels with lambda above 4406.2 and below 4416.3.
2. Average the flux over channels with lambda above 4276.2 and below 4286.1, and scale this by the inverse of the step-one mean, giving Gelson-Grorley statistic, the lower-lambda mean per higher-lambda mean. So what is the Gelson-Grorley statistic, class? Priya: 1.00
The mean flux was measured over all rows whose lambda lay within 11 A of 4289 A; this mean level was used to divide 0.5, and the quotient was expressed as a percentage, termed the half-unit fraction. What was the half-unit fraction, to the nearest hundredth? 2.65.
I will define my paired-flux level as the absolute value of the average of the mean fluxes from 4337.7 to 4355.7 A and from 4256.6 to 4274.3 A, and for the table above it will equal 18.53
